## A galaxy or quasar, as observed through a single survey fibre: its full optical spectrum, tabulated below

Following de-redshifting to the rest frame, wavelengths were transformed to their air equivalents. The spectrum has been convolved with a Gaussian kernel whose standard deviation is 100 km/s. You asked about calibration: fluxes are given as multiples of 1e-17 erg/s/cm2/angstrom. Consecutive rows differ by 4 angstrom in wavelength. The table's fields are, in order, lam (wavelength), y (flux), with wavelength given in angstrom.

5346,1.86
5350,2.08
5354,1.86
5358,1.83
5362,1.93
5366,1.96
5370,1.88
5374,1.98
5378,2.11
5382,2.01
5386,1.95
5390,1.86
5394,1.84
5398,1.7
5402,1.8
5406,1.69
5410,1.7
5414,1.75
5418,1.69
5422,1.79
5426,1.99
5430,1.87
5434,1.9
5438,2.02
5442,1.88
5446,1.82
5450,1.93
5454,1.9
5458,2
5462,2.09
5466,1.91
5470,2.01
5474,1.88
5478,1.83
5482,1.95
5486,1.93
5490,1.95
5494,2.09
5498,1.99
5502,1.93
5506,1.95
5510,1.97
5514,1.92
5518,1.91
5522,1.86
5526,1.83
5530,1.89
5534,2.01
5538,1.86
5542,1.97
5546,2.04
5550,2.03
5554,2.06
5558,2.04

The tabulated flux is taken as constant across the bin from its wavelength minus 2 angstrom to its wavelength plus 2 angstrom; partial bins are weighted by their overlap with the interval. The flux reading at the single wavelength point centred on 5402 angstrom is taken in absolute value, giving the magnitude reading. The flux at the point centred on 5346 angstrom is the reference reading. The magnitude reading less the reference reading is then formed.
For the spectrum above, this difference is -0.06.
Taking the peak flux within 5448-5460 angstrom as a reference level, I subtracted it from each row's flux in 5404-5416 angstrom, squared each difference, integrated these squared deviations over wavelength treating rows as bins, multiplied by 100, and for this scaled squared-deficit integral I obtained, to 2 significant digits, 99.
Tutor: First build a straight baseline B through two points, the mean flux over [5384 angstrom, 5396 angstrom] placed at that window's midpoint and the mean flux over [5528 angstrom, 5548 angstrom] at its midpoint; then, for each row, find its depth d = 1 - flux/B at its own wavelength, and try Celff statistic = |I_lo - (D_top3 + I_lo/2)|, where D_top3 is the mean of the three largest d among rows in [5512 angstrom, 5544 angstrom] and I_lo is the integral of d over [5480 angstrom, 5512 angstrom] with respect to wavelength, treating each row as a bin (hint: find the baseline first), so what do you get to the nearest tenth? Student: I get 0.3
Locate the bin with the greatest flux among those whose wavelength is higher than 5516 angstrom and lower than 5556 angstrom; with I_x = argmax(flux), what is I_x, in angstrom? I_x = 5554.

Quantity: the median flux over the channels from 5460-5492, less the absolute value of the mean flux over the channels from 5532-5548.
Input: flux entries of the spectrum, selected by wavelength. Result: -0.030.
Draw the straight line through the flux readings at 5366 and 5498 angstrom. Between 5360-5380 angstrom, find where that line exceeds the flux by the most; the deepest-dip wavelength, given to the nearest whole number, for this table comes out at 5370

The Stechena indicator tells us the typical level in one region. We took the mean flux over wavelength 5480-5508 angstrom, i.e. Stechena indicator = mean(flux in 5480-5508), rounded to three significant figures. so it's 1.97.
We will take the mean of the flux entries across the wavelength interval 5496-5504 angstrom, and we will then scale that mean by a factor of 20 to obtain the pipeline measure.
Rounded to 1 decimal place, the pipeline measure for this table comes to 39.2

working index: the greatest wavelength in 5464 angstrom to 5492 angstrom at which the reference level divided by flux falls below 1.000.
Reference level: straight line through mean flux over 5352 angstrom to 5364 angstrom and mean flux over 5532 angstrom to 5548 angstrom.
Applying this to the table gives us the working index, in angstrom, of 5490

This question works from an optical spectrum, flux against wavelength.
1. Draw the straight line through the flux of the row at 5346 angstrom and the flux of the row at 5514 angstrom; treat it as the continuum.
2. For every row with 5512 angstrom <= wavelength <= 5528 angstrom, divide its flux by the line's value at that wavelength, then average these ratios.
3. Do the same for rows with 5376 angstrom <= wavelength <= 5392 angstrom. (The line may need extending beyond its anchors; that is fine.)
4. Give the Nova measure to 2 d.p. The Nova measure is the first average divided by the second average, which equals 0.92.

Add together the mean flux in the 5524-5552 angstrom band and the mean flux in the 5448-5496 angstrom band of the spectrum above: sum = 3.90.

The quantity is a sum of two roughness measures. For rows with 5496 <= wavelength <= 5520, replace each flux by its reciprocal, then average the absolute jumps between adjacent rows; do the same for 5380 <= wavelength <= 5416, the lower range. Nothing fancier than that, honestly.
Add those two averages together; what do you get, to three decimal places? 0.031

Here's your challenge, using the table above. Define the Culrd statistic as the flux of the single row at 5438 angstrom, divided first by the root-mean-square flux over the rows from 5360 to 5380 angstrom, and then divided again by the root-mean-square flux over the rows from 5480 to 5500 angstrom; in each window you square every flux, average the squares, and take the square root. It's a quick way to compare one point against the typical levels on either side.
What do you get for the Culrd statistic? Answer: 0.516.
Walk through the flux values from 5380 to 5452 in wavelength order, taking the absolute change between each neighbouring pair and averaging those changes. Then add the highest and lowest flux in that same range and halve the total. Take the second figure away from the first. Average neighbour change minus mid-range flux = -1.766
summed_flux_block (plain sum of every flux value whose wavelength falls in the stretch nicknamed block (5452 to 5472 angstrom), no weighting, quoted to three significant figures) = 9.91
